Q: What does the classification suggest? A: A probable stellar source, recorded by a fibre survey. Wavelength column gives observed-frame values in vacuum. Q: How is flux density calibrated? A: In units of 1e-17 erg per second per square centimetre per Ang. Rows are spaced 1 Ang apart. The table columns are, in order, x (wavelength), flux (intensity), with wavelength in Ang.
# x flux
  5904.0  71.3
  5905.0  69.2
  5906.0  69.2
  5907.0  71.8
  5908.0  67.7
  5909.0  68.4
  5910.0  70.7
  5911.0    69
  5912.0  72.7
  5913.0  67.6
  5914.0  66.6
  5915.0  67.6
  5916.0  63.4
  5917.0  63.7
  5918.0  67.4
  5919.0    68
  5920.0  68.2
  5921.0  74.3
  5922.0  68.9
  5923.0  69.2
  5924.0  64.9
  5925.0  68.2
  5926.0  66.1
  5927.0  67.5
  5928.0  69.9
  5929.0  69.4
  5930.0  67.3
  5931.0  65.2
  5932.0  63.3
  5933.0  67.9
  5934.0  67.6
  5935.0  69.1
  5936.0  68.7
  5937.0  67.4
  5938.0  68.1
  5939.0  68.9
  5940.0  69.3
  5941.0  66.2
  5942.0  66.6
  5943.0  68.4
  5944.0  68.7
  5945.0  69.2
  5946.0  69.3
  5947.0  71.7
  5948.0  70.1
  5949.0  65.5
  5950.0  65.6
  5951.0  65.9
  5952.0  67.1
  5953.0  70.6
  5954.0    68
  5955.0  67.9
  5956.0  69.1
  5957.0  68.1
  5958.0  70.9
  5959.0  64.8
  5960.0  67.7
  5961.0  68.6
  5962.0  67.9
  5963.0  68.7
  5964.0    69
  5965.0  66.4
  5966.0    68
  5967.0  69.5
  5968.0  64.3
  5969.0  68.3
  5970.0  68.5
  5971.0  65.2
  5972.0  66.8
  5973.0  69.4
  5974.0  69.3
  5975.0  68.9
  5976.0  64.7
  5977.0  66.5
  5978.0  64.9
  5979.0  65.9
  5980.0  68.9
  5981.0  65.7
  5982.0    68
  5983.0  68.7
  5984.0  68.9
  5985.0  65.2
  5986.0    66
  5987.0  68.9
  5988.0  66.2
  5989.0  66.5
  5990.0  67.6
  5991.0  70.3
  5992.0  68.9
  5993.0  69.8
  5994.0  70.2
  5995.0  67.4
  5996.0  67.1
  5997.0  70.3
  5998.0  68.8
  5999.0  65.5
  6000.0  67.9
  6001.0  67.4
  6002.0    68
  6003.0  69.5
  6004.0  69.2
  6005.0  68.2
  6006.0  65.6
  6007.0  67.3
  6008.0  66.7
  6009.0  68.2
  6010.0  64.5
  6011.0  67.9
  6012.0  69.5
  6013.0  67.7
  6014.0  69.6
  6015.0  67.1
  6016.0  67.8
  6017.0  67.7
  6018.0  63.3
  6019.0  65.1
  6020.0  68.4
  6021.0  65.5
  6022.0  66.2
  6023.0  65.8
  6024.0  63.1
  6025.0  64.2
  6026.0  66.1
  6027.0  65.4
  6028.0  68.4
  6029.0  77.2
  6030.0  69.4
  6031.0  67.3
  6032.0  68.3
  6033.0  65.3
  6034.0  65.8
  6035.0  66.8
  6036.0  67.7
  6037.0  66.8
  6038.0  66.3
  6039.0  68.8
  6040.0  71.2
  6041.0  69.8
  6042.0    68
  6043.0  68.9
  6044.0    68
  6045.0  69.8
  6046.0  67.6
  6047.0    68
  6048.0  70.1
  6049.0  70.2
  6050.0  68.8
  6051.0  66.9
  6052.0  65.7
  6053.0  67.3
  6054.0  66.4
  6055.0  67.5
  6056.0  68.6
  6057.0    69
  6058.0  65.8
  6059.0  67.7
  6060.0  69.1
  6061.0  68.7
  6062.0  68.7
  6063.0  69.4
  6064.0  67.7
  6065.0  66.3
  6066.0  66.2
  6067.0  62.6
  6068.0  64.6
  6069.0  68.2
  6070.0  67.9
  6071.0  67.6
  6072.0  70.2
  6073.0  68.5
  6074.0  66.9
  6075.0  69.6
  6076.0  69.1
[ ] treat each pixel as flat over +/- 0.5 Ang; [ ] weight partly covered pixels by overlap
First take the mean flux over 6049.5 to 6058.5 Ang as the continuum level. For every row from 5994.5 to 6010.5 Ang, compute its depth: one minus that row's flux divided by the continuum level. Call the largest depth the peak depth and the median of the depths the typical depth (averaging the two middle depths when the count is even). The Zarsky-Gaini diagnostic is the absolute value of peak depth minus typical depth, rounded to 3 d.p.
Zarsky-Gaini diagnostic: 0.047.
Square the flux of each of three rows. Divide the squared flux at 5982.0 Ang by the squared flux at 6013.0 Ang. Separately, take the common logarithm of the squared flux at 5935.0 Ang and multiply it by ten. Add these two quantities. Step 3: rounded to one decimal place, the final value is 37.8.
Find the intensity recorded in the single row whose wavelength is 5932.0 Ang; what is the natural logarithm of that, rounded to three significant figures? 4.15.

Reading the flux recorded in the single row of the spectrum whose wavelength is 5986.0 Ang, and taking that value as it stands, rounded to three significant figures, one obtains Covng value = 66.0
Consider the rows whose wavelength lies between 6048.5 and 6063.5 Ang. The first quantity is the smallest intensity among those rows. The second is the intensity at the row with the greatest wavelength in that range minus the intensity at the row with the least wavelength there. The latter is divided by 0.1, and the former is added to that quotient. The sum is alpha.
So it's 58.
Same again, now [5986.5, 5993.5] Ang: 75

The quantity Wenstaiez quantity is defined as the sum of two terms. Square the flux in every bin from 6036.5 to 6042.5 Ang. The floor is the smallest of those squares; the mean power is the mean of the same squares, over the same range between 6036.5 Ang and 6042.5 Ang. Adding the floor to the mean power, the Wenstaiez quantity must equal 9088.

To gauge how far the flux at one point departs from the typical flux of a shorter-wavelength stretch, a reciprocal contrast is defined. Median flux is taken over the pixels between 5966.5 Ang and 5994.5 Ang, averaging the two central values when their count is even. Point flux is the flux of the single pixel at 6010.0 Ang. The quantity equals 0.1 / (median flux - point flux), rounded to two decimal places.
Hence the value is 0.03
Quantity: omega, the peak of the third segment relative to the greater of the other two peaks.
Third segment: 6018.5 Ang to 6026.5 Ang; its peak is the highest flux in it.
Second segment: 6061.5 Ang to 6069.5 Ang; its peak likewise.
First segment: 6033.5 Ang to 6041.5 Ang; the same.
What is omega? 0.96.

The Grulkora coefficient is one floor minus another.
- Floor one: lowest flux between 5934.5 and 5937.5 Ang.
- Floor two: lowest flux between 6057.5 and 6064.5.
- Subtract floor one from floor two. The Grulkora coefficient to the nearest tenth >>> -1.6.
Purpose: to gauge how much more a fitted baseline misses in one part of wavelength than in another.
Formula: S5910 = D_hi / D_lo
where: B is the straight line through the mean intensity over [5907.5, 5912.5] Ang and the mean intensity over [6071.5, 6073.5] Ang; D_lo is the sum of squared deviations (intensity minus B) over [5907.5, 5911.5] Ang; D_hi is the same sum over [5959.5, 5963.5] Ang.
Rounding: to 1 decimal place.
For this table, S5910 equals 1.1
